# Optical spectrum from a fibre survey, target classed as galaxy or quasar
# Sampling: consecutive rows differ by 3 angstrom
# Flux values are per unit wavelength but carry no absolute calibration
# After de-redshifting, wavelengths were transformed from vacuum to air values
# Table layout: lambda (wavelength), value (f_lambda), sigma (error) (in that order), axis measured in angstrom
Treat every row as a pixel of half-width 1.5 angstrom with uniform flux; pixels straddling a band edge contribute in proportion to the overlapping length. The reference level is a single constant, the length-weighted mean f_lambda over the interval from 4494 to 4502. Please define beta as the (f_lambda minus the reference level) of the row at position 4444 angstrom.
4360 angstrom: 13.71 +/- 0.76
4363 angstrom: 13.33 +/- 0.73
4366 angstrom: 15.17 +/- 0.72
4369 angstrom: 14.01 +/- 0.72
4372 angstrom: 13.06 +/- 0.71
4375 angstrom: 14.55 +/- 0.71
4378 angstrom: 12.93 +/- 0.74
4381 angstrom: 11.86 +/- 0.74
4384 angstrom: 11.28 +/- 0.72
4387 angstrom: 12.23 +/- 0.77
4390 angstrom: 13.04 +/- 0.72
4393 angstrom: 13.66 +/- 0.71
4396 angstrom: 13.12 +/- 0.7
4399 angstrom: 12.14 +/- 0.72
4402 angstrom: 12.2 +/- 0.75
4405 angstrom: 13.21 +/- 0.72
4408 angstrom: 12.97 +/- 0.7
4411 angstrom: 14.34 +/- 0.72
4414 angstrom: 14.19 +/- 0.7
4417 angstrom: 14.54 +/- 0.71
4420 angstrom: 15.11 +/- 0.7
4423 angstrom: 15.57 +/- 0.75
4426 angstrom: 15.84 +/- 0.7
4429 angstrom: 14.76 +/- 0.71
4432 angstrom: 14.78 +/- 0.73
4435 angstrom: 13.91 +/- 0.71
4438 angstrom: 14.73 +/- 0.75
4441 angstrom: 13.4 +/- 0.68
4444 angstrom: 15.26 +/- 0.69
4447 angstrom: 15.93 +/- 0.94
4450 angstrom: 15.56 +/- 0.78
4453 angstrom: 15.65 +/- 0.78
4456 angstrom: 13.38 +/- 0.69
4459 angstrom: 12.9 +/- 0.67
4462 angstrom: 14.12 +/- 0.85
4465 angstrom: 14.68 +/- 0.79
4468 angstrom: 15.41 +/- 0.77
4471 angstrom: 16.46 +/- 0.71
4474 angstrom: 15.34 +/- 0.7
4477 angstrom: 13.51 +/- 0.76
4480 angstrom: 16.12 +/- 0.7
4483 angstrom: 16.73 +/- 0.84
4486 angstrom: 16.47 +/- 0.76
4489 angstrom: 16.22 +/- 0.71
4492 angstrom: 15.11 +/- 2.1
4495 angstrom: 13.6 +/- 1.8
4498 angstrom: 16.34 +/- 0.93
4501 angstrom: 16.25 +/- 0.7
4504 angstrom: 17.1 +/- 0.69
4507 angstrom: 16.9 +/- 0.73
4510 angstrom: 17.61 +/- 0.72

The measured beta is 0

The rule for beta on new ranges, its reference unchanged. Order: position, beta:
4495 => -2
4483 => 1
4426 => 0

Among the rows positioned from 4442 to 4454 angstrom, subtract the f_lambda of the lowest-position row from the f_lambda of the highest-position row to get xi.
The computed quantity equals 0.4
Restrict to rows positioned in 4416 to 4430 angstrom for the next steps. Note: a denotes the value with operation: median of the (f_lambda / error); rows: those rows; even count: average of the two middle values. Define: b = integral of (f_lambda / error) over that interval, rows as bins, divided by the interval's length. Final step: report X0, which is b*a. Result 443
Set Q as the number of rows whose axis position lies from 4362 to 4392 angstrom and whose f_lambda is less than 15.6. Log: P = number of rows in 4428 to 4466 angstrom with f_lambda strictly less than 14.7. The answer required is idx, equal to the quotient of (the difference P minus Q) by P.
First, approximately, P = 6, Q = 10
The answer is -0.7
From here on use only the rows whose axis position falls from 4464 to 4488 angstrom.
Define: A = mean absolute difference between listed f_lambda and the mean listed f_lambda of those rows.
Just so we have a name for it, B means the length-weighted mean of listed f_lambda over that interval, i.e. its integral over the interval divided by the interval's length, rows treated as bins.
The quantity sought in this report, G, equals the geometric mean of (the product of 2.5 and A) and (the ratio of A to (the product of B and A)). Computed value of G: 0.370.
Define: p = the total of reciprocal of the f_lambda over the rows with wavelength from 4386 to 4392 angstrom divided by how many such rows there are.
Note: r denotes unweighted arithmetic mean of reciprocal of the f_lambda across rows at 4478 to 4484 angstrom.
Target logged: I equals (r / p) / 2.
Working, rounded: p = 0.079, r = 0.061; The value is 0.38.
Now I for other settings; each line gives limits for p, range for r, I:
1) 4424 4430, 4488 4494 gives 0.49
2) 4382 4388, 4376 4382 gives 0.47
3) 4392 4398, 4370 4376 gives 0.49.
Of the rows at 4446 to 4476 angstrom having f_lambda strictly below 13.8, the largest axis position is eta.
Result 4459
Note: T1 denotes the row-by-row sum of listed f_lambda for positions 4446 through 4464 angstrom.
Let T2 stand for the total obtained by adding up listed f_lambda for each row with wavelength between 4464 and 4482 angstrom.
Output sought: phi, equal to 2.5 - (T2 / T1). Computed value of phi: 1.45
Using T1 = 88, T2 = 92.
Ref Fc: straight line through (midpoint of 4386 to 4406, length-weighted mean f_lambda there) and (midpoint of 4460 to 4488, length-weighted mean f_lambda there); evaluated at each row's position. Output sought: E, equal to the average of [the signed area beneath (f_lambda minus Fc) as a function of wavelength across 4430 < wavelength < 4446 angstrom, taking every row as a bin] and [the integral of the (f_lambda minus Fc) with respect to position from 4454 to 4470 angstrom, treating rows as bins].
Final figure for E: -4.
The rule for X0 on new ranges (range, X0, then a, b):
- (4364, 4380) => 374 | 19.5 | 19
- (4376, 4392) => 270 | 16.0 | 17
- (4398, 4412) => 329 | 18.3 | 18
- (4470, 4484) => 463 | 21.9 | 21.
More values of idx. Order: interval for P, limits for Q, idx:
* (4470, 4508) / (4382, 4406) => -3.0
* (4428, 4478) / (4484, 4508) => 0.7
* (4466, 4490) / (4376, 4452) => -22.0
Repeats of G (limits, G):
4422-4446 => 0.314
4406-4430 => 0.335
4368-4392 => 0.397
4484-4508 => 0.358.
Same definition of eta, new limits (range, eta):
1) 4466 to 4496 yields 4495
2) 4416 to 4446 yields 4441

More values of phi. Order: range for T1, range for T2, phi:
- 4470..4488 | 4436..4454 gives 1.54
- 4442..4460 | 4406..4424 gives 1.52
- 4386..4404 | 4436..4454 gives 1.31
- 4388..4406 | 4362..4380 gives 1.43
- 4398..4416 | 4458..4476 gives 1.38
